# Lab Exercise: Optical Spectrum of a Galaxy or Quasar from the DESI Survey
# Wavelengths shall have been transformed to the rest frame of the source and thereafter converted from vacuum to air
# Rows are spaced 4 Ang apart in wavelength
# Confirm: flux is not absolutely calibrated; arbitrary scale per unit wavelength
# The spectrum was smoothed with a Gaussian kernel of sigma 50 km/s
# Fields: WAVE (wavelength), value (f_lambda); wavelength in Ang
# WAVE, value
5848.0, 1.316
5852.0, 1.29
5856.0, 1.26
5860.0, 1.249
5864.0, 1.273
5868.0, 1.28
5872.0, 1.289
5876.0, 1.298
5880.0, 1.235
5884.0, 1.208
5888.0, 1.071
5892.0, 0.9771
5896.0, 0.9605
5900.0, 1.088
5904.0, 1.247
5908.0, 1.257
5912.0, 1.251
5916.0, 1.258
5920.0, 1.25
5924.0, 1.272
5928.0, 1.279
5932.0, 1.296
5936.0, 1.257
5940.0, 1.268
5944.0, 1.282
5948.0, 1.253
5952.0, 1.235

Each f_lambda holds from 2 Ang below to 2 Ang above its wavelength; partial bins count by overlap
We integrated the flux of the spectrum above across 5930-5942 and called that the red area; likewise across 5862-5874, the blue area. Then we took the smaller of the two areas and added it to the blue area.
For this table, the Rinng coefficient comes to 30.7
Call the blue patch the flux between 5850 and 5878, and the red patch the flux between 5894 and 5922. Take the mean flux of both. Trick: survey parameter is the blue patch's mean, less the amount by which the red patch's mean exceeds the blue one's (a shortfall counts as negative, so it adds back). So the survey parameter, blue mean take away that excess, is 1.37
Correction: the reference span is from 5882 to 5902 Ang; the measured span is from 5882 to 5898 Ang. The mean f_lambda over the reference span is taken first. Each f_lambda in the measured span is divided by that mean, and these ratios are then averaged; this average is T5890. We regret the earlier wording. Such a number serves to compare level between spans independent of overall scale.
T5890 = 0.99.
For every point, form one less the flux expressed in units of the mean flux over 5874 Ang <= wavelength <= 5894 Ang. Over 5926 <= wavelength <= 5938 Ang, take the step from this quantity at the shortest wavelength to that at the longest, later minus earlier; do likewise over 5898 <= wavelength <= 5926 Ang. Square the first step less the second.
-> 0.03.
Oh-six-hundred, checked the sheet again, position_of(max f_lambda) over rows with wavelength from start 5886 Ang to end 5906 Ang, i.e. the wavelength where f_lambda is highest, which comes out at 5904.0 Ang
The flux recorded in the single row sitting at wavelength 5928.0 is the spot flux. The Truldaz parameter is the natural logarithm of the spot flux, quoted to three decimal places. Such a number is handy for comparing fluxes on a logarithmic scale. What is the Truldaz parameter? 0.246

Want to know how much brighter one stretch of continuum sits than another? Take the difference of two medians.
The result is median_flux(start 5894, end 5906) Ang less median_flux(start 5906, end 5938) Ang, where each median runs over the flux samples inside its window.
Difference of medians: -0.17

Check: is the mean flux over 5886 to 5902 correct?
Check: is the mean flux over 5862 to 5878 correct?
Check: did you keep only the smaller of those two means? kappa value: 1.02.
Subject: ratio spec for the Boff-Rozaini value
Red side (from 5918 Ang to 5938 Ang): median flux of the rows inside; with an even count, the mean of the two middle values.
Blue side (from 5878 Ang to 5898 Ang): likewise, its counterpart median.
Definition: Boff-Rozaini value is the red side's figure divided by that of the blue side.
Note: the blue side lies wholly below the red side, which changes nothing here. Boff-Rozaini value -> 1.19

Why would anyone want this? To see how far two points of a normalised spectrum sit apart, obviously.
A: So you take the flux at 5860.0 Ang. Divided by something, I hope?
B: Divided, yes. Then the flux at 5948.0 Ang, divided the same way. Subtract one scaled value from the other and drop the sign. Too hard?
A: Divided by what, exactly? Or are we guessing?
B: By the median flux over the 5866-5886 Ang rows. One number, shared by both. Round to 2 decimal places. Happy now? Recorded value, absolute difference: 0.00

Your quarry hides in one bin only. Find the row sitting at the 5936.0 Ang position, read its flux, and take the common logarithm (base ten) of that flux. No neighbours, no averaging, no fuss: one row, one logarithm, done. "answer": 0.099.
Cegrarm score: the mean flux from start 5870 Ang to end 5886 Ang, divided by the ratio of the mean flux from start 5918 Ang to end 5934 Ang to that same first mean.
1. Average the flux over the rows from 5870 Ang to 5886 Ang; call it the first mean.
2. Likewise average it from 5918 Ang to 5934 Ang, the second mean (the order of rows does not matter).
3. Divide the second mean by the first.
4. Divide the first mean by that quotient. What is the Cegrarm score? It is 1.24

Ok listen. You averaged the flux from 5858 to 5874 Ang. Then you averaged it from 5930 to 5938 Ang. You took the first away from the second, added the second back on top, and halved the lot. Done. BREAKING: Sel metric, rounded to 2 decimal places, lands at 0.64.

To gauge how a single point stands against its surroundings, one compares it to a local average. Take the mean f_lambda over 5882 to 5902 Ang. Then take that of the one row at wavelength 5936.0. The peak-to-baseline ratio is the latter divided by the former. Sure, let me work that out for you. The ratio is 1.18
